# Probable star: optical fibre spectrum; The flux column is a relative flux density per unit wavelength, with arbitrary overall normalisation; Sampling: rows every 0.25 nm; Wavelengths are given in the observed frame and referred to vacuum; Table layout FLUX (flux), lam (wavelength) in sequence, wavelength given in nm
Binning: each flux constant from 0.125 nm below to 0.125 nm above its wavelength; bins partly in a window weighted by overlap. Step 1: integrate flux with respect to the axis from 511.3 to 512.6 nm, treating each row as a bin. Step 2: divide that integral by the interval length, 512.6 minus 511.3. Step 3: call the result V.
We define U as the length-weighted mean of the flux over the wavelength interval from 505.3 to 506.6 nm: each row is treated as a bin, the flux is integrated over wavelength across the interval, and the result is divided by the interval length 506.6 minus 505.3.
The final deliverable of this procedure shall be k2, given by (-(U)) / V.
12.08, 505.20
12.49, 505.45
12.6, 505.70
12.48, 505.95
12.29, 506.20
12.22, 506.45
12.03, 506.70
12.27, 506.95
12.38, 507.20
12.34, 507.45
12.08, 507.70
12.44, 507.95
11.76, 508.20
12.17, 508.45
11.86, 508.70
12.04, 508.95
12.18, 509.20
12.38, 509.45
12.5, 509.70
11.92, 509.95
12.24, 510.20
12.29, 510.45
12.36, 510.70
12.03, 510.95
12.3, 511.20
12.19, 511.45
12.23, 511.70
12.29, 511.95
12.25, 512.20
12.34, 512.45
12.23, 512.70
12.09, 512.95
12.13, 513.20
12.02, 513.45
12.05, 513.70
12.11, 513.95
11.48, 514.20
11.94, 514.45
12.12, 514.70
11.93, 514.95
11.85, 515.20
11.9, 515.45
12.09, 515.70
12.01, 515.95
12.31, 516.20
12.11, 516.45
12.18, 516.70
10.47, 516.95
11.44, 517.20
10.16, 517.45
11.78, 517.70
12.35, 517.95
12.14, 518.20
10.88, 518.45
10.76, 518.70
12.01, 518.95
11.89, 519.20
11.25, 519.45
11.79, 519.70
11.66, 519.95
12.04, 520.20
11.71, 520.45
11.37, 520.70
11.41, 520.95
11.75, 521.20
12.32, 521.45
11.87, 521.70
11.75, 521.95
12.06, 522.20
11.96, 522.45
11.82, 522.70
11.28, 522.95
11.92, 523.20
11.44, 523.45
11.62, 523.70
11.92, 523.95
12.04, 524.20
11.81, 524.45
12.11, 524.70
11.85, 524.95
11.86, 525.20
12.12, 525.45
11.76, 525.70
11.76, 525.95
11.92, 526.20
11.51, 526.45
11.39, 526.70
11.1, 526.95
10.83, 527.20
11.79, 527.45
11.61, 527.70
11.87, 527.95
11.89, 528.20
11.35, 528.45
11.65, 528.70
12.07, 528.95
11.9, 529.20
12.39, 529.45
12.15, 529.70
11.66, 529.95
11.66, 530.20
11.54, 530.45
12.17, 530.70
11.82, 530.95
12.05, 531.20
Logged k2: -1.01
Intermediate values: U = 12.4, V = 12.3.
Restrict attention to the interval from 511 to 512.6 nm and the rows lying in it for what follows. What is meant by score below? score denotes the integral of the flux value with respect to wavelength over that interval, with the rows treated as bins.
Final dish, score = 19.6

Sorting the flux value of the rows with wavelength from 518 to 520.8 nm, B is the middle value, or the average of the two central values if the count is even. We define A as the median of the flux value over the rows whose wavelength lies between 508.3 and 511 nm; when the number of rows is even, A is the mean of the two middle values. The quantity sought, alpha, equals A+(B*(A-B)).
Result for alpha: 18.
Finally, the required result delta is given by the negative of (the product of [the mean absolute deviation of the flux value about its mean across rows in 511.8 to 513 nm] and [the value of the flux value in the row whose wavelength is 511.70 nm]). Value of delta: -0.8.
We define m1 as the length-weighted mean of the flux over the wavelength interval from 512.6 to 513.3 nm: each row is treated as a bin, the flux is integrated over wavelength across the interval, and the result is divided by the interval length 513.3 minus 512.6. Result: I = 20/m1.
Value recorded 1.65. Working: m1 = 12.15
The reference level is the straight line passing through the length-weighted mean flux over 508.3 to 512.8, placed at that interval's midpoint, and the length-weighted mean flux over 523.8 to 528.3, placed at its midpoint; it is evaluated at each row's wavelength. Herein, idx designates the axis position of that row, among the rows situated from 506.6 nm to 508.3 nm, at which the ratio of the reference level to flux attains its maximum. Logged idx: 508.20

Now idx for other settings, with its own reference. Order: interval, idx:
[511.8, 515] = 514.20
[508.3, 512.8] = 508.70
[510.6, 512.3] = 510.95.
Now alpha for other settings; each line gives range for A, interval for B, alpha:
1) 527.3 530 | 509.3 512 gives 7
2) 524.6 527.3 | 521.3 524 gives 10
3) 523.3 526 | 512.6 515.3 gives 9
